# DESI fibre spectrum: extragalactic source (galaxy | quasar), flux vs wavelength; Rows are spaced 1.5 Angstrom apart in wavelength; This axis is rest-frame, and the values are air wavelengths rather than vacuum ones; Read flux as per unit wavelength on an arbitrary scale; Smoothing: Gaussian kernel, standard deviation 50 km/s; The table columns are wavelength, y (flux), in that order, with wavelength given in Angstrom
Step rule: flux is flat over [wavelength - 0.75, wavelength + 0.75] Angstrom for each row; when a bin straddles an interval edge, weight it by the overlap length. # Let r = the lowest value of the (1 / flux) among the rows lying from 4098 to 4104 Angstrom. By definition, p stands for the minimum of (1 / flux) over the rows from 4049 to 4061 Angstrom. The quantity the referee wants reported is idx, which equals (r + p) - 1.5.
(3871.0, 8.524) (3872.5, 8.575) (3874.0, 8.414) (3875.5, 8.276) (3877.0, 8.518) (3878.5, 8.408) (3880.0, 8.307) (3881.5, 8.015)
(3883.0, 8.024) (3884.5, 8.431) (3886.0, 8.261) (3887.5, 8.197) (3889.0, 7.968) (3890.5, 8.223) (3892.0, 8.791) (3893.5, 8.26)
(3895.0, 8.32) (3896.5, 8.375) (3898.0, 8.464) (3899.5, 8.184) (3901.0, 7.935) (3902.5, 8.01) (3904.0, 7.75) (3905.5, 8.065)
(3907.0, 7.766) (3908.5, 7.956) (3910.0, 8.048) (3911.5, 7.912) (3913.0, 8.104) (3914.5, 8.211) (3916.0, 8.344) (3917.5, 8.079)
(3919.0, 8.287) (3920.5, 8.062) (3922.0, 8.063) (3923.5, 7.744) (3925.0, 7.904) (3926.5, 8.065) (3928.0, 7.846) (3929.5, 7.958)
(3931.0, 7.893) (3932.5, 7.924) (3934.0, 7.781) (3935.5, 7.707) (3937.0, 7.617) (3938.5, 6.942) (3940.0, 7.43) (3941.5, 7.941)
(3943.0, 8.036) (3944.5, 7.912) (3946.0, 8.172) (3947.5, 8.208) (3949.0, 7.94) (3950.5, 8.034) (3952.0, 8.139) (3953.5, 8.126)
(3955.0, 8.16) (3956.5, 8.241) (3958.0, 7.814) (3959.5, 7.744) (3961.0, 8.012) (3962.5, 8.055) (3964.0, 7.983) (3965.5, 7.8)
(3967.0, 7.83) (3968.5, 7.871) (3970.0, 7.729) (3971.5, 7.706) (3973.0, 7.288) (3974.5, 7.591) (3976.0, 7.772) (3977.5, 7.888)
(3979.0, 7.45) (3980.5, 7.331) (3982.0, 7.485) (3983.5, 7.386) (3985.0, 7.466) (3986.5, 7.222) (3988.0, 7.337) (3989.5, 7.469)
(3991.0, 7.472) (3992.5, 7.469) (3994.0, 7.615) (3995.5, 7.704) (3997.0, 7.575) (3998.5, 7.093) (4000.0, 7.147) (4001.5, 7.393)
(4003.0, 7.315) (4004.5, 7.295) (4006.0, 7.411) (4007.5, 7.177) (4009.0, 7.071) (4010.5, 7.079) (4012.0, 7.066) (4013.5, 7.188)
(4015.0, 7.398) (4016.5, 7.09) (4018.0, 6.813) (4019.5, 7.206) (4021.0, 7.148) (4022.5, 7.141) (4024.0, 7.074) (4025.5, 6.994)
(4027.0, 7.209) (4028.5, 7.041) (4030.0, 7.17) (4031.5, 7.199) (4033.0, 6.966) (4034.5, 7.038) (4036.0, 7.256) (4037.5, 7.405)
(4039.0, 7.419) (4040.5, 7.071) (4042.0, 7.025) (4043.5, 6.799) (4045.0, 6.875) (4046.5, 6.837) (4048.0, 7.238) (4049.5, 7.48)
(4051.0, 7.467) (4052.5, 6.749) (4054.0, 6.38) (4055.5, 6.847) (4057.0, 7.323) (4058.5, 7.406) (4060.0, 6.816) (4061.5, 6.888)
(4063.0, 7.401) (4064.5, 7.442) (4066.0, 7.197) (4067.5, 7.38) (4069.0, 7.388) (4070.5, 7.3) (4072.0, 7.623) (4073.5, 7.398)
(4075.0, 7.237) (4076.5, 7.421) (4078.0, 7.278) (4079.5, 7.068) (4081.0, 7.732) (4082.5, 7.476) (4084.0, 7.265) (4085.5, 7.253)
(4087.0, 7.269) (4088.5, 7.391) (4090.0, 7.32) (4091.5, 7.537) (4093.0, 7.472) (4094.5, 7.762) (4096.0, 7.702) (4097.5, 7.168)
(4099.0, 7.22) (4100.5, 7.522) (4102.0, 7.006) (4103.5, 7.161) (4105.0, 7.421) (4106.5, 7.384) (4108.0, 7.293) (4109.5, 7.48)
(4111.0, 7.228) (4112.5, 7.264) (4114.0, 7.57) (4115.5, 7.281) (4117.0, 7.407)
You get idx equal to -1.23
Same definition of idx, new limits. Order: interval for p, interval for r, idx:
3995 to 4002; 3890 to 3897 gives -1.26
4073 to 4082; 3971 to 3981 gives -1.24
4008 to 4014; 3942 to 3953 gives -1.24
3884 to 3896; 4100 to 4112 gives -1.25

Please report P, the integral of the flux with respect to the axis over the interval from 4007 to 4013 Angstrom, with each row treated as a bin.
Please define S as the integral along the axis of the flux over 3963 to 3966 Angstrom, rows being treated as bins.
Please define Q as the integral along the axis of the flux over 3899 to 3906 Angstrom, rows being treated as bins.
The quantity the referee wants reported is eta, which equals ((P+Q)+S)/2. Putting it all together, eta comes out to 61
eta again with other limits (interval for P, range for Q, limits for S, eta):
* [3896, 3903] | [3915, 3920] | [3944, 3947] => 61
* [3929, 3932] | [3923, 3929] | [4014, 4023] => 68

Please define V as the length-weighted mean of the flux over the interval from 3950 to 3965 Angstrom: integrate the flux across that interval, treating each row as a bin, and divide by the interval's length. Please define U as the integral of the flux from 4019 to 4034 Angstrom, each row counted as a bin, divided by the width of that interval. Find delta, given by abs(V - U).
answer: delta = 0.9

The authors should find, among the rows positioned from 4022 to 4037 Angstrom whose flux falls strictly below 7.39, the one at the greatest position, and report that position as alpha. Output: 4036.0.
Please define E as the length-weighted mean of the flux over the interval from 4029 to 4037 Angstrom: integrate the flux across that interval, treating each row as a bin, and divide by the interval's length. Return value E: 7.13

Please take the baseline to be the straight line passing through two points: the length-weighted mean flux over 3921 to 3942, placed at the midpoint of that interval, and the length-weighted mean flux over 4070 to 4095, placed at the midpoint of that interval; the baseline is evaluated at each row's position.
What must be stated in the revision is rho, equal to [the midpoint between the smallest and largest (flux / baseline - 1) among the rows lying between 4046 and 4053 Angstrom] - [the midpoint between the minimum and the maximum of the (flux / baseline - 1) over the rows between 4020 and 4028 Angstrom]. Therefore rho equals 0.01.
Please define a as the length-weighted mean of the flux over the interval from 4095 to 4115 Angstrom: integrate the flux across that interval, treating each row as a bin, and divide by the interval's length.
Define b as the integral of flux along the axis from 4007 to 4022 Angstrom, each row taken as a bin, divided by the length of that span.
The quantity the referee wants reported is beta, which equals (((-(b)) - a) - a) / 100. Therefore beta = -0.218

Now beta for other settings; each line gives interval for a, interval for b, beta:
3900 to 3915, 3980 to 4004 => -0.234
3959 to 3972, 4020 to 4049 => -0.228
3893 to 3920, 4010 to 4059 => -0.233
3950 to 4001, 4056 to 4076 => -0.226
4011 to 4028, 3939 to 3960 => -0.222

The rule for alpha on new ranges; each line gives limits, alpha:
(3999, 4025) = 4024.0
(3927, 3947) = 3938.5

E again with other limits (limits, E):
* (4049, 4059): 7.08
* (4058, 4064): 7.13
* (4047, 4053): 7.24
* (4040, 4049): 6.99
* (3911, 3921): 8.15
